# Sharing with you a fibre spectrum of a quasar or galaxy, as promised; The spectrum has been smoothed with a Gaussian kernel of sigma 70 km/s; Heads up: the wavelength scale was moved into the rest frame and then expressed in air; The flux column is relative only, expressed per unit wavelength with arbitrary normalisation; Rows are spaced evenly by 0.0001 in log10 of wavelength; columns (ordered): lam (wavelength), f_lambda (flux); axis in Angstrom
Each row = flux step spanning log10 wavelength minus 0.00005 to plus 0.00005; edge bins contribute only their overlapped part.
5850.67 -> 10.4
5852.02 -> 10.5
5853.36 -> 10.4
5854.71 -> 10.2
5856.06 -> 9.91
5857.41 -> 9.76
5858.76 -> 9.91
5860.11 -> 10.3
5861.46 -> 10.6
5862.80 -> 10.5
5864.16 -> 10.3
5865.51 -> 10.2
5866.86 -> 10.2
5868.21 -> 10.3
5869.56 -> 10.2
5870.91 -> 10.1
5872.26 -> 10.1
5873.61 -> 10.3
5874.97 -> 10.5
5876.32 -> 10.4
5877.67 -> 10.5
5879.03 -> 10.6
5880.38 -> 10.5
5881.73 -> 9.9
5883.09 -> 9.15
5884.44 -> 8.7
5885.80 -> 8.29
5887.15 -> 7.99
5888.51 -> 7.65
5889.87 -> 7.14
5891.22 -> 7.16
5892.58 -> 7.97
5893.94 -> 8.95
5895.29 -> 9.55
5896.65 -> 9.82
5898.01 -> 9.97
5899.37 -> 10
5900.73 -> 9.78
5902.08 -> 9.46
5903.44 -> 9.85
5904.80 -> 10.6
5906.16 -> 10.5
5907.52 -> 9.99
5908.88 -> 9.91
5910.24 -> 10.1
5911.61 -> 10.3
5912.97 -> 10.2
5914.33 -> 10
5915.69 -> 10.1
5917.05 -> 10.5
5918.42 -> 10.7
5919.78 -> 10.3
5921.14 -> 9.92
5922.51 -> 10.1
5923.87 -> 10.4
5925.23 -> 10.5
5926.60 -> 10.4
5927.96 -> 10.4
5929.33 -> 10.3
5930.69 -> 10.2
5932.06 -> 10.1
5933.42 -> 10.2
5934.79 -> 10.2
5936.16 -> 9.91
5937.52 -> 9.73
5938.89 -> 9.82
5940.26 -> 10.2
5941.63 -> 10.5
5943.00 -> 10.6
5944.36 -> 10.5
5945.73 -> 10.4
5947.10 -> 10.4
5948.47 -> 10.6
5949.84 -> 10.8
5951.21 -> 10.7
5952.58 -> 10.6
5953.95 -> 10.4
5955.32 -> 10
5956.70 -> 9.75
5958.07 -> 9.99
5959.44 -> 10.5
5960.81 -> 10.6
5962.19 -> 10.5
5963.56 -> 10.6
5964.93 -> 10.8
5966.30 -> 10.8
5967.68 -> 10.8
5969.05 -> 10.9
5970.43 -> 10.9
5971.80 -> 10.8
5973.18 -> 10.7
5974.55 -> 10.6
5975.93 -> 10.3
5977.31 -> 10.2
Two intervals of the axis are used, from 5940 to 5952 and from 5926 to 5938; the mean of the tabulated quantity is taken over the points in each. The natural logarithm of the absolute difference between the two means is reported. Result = -1.0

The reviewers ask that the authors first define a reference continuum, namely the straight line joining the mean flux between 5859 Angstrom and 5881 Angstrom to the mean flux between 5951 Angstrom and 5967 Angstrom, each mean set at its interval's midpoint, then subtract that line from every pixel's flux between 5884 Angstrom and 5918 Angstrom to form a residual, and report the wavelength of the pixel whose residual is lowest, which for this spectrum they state 5889.87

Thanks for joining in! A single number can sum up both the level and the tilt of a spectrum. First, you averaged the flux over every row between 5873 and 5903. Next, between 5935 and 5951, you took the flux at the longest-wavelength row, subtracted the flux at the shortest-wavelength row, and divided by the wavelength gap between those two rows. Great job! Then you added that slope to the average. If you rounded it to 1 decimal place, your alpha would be 9.4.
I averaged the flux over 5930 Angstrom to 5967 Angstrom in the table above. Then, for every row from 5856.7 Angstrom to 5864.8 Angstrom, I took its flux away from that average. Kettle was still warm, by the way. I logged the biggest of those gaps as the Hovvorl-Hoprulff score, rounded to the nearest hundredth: 0.59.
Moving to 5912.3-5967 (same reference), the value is 0.62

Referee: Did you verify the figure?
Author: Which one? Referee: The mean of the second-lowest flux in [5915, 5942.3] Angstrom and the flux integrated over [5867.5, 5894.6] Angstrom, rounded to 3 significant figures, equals 131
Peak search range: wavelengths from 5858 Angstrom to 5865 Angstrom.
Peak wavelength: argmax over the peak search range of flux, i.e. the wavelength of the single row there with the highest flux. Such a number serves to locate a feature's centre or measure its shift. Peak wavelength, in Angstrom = 5861.46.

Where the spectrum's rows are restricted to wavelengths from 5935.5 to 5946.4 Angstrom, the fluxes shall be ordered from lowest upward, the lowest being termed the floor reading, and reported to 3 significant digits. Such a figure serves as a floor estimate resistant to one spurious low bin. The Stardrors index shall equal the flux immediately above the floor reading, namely 9.82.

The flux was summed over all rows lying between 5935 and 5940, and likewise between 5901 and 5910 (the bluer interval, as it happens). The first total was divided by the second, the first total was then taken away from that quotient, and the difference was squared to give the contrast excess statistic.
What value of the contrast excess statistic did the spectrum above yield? 839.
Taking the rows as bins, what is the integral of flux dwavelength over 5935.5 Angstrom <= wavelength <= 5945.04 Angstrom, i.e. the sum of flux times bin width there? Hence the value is 97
